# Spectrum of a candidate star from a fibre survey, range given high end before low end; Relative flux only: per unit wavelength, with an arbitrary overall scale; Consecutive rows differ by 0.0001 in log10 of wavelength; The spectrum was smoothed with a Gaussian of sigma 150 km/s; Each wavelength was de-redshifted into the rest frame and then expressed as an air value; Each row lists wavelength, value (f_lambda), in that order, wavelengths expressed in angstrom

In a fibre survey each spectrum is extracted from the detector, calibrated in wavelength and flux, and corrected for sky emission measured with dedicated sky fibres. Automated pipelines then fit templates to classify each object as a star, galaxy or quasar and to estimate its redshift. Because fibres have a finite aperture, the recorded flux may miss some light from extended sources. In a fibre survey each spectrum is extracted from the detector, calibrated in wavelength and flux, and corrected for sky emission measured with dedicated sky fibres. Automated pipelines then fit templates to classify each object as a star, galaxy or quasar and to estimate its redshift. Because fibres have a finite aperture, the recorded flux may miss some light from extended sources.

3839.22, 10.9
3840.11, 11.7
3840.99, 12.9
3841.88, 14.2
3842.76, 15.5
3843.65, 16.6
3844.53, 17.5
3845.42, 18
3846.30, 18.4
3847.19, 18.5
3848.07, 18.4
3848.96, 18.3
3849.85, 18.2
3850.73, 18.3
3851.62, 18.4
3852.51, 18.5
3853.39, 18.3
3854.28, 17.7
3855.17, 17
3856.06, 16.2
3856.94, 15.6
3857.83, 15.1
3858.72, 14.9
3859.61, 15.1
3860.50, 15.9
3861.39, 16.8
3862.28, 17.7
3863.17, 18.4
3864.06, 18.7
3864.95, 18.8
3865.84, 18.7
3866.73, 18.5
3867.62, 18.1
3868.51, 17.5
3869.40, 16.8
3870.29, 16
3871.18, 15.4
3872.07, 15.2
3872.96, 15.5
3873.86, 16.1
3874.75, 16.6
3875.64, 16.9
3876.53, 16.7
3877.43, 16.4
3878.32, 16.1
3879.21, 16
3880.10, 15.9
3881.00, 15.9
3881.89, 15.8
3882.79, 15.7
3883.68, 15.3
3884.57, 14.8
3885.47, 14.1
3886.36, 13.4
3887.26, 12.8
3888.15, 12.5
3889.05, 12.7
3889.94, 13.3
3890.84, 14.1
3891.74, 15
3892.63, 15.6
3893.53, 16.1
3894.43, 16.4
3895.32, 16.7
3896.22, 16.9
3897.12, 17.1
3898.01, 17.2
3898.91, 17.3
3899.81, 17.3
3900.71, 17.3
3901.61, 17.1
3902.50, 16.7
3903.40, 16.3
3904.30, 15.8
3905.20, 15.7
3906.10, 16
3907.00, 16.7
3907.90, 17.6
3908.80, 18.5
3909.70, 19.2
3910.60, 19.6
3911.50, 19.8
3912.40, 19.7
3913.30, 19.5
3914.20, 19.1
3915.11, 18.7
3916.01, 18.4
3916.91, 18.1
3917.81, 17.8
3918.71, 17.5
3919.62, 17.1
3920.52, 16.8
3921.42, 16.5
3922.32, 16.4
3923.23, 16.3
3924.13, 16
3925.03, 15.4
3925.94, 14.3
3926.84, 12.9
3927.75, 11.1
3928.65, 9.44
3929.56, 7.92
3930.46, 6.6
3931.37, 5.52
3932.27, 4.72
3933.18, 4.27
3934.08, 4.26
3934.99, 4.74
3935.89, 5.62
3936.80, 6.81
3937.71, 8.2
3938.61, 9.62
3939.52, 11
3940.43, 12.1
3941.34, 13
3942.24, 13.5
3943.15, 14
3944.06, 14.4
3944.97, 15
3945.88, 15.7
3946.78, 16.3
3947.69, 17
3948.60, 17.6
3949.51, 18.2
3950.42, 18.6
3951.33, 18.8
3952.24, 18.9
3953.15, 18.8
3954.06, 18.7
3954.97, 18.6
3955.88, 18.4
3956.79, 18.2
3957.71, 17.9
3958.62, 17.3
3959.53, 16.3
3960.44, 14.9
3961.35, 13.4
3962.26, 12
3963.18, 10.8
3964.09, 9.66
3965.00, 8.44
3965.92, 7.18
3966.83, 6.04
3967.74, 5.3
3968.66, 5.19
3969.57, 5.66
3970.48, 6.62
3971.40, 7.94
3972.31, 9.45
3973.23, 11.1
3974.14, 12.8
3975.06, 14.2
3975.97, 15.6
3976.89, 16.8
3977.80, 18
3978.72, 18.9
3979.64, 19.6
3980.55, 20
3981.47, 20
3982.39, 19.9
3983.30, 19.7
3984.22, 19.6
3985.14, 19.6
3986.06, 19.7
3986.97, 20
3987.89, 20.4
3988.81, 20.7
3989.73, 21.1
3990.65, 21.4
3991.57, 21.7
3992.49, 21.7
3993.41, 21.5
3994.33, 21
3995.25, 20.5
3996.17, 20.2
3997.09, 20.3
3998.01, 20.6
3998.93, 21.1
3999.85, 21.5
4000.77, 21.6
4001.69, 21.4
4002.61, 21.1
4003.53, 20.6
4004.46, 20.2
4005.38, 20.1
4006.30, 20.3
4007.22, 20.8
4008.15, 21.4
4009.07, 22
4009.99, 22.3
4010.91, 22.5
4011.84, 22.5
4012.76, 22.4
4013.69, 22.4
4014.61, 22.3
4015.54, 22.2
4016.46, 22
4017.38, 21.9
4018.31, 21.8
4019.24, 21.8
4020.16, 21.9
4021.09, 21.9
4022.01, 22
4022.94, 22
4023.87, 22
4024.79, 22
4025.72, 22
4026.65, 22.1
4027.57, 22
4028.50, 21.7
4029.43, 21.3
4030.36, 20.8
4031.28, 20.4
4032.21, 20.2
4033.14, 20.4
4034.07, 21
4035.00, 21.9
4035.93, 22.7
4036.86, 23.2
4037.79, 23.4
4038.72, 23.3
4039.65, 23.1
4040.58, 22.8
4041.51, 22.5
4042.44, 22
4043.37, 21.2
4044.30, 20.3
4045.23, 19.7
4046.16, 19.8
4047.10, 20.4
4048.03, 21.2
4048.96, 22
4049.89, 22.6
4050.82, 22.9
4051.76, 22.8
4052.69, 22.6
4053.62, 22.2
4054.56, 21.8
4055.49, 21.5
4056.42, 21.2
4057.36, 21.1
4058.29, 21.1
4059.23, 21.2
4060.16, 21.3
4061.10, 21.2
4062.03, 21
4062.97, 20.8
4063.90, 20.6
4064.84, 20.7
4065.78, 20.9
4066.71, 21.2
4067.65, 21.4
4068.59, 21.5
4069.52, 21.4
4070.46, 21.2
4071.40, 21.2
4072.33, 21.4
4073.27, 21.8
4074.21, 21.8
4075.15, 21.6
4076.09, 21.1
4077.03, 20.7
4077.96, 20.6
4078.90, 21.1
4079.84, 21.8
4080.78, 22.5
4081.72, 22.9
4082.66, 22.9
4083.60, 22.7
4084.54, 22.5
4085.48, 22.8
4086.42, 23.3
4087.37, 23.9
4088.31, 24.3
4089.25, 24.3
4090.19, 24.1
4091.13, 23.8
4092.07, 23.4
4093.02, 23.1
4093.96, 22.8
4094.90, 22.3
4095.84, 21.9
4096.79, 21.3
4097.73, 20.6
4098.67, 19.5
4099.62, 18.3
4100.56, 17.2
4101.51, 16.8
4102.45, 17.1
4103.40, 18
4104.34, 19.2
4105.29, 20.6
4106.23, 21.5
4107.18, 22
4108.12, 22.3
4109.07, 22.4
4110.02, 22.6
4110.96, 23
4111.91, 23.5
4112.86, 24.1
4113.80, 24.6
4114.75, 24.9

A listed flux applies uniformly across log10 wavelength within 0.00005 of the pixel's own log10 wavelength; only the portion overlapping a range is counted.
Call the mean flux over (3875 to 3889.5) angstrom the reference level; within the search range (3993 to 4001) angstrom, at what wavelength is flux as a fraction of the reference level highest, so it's 4000.77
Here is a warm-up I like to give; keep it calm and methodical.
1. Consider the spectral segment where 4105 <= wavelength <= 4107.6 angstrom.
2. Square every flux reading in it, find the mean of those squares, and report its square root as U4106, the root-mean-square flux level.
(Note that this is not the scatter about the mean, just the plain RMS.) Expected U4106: 21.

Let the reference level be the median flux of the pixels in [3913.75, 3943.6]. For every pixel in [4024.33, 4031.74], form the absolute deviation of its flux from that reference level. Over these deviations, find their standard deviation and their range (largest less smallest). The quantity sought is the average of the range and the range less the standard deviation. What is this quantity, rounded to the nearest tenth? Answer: 1.4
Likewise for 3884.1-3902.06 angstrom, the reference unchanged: 3.3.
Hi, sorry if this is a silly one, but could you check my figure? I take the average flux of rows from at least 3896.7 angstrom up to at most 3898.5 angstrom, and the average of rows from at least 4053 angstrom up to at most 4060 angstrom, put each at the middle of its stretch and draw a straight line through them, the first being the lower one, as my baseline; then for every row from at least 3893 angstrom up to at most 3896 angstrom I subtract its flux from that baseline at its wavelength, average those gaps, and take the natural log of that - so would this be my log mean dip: -0.4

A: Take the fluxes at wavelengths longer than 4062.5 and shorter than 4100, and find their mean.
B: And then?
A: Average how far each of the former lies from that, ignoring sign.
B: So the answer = 1.1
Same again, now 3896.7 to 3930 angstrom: 1.7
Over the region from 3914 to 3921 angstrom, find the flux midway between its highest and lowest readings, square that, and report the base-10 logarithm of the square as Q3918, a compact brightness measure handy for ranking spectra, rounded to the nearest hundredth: 2.51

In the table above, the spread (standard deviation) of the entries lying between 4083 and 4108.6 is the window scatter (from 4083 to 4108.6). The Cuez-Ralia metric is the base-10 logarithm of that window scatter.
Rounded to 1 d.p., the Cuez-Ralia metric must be 0.4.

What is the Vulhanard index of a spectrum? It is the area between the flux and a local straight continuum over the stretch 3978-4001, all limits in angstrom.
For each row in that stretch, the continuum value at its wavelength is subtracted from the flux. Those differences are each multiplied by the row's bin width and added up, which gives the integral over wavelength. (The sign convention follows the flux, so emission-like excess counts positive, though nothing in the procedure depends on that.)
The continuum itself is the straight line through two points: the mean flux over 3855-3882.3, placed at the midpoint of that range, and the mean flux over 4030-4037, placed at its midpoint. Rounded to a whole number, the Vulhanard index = 10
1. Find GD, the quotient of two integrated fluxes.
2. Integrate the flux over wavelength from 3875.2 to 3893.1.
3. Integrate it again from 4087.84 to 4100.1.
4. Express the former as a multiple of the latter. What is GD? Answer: 1.0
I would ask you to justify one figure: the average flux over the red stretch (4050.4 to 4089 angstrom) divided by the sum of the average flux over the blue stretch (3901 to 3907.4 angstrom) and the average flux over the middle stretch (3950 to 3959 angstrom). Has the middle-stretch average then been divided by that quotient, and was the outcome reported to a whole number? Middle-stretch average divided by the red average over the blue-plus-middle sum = 29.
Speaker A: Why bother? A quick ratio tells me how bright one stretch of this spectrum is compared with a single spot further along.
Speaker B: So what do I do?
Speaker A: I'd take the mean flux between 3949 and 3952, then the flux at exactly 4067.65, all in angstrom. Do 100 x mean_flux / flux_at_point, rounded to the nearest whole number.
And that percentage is 87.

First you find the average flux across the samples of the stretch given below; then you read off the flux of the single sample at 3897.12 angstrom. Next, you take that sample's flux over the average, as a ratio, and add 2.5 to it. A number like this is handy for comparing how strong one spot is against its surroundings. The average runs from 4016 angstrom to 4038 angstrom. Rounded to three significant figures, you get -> 3.29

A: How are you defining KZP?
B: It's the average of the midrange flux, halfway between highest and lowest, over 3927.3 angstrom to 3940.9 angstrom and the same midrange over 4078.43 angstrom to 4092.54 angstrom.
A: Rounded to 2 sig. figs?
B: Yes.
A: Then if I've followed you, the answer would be 15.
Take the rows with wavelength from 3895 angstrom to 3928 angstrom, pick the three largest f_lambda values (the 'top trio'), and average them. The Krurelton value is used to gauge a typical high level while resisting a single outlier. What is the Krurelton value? 19.7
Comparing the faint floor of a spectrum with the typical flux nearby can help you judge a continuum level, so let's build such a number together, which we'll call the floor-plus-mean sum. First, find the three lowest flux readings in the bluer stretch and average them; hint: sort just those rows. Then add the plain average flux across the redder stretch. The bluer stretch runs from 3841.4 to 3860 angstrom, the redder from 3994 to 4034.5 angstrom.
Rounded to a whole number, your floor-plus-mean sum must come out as 36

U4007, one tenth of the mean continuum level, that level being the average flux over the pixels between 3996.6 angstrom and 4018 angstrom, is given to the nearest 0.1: 2.1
